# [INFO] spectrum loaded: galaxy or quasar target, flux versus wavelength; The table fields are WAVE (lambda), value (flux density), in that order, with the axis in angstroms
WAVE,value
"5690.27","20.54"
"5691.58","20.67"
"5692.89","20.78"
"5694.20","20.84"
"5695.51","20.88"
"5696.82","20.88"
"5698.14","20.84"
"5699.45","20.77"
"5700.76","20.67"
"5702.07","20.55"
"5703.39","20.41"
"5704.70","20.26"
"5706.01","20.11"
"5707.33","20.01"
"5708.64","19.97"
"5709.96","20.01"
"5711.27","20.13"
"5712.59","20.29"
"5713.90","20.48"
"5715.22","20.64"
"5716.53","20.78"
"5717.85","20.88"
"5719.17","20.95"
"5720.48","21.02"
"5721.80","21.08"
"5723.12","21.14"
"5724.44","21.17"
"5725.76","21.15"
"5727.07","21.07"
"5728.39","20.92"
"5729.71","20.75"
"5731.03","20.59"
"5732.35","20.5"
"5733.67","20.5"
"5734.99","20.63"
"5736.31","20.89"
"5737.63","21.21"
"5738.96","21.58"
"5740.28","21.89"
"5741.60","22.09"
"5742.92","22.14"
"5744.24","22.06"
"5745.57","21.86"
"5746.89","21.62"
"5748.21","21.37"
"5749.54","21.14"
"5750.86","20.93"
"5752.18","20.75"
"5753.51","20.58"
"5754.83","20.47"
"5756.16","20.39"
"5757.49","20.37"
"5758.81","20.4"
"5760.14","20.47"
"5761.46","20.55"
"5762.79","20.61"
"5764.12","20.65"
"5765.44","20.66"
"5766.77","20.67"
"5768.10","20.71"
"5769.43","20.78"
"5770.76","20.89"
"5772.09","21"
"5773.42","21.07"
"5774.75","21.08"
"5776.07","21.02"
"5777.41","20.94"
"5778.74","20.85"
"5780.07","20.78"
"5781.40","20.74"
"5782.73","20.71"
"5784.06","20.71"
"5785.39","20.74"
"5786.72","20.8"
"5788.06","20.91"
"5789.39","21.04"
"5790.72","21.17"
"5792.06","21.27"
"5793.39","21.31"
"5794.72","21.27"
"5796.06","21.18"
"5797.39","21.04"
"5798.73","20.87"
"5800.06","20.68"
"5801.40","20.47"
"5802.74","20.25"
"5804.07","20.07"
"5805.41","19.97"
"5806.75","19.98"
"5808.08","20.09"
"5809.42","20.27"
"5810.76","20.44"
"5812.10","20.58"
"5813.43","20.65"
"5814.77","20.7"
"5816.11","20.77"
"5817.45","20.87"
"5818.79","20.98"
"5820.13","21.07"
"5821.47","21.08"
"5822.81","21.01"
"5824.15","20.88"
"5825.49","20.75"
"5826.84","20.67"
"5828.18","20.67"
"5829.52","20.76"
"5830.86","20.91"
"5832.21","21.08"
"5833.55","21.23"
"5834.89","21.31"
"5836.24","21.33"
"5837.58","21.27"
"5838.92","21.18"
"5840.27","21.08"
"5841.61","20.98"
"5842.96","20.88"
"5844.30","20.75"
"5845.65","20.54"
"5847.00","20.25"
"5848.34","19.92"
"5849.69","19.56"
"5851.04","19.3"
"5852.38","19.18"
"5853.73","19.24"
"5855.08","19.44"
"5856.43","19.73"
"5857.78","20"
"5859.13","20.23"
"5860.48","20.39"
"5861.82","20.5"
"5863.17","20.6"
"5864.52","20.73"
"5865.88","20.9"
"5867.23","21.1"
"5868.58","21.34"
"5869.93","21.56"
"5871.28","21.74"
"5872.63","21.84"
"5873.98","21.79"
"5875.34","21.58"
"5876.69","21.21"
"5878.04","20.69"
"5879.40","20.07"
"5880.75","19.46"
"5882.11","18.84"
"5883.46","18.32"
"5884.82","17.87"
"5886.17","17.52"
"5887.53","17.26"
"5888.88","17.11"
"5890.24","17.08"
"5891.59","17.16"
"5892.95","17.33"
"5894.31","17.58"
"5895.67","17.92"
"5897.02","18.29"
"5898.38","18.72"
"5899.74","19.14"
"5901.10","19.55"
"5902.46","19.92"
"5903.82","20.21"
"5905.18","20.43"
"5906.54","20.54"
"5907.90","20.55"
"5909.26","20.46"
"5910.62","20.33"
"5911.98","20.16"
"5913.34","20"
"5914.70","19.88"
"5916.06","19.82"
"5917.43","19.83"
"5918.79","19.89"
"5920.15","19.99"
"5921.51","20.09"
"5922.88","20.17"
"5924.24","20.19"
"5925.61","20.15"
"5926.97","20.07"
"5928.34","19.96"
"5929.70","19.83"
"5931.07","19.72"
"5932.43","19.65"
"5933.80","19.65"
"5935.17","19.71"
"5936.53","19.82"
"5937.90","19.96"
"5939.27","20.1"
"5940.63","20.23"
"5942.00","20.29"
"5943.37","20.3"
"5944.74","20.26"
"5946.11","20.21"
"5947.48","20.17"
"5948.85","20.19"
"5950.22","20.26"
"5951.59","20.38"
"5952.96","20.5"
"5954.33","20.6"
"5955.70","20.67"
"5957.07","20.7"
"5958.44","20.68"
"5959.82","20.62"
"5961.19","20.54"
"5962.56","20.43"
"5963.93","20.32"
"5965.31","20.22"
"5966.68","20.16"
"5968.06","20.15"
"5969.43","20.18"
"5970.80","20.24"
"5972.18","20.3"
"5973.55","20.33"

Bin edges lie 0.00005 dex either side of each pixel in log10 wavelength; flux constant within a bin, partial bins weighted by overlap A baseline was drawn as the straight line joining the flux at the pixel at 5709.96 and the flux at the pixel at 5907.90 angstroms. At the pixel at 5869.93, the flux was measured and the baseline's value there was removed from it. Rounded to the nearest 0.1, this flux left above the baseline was 1.1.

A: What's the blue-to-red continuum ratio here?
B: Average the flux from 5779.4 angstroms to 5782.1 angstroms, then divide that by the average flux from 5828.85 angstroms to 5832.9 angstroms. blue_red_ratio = 0.99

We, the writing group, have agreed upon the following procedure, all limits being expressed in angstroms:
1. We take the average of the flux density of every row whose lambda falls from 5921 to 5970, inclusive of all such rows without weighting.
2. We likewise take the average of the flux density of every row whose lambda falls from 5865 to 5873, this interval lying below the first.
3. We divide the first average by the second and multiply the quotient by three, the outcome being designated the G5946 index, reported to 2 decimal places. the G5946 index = 2.83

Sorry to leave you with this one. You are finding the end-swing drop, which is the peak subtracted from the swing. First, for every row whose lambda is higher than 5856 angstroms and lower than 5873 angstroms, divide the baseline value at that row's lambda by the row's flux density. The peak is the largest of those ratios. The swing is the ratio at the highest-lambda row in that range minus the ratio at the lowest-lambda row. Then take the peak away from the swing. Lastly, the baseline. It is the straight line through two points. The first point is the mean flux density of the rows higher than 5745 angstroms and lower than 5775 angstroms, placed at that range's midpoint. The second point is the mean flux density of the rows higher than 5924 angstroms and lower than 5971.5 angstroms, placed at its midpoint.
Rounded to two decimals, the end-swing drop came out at -1.14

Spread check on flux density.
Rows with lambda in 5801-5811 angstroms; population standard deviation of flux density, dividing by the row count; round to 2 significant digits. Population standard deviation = 0.18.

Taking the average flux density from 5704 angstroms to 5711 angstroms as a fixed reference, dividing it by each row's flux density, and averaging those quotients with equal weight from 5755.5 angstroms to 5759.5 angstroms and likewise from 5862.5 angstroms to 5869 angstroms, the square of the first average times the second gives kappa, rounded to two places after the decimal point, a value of 0.93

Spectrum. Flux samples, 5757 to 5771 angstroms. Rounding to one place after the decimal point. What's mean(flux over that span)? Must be 20.6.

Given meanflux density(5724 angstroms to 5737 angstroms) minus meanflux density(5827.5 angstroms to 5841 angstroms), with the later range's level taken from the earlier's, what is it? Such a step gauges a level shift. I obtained -0.27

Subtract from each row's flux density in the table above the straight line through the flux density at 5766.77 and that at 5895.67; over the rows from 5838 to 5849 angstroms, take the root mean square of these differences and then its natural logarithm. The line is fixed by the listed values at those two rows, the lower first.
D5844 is 0.5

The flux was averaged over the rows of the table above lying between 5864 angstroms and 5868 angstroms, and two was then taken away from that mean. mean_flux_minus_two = 18.9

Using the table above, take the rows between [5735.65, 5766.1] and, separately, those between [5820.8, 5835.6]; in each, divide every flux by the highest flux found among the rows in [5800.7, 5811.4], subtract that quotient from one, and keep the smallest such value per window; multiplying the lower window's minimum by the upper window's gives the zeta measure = 0.0033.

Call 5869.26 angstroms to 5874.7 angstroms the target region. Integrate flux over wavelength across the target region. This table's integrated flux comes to 118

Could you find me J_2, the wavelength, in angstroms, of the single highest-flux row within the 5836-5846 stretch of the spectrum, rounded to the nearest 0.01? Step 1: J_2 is 5836.24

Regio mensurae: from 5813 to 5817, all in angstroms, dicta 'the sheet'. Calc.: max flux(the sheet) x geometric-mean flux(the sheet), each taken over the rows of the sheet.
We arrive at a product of 430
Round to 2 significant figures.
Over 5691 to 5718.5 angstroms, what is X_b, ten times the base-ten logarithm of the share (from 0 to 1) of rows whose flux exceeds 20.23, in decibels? -1.2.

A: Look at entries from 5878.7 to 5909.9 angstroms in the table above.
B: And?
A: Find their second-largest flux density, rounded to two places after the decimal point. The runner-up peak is 20.54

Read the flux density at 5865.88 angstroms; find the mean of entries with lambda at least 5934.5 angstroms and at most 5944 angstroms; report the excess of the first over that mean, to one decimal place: 0.8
